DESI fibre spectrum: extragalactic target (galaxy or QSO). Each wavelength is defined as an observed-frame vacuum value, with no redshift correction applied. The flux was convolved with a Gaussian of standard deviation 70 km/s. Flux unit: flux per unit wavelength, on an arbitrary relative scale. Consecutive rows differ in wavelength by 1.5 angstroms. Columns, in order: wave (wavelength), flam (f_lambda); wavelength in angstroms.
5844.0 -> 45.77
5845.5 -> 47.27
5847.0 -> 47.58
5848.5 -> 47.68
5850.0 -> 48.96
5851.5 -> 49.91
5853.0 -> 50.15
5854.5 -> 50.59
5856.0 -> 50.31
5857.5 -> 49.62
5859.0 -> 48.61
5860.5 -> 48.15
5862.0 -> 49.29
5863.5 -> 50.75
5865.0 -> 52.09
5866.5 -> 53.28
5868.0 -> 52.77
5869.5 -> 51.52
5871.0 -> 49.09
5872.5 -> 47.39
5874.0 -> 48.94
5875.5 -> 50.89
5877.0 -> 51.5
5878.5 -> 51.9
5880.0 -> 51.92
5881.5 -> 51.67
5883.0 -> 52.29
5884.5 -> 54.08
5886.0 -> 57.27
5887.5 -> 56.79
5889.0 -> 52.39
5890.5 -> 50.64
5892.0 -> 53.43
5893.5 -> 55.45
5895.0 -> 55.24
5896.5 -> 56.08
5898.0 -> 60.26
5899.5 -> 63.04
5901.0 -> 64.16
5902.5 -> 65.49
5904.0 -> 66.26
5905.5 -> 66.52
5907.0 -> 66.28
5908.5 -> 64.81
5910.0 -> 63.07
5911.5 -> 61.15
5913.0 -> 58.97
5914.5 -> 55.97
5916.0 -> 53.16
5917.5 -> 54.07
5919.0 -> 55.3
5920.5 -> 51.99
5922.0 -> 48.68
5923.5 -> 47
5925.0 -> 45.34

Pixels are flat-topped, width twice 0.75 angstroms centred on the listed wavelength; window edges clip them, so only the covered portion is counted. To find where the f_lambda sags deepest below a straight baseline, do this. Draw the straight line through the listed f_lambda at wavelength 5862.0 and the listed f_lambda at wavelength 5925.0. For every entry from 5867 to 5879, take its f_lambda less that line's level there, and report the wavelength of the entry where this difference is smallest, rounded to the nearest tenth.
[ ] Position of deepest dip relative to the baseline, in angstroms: 5872.5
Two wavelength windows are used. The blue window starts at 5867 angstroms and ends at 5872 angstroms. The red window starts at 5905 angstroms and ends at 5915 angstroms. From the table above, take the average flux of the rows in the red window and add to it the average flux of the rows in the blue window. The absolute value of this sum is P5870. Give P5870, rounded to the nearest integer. 114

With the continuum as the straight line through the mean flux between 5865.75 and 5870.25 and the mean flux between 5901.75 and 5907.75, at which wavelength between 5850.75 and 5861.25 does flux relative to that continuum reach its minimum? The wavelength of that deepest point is 5860.5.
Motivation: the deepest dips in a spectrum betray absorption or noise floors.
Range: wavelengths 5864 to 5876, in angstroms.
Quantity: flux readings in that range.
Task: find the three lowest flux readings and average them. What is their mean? 48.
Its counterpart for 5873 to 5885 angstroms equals 50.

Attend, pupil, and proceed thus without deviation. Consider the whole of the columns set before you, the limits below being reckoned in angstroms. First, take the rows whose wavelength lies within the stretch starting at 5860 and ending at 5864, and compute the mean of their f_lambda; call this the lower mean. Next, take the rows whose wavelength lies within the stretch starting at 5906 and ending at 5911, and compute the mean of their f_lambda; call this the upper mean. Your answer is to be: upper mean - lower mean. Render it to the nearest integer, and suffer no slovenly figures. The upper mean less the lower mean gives 15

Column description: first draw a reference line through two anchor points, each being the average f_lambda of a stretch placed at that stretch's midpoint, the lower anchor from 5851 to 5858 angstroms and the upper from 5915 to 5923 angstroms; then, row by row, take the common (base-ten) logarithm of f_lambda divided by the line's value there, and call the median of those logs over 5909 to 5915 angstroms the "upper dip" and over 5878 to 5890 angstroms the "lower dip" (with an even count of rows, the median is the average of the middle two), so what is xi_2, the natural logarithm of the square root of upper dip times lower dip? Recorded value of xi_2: -3.8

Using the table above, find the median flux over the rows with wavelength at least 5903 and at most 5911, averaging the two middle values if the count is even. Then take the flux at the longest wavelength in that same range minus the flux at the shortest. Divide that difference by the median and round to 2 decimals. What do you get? -0.05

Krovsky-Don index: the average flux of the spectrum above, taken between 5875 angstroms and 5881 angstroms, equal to 51.6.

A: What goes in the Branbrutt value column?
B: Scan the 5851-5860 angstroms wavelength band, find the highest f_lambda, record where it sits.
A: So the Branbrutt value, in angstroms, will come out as 5854.5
